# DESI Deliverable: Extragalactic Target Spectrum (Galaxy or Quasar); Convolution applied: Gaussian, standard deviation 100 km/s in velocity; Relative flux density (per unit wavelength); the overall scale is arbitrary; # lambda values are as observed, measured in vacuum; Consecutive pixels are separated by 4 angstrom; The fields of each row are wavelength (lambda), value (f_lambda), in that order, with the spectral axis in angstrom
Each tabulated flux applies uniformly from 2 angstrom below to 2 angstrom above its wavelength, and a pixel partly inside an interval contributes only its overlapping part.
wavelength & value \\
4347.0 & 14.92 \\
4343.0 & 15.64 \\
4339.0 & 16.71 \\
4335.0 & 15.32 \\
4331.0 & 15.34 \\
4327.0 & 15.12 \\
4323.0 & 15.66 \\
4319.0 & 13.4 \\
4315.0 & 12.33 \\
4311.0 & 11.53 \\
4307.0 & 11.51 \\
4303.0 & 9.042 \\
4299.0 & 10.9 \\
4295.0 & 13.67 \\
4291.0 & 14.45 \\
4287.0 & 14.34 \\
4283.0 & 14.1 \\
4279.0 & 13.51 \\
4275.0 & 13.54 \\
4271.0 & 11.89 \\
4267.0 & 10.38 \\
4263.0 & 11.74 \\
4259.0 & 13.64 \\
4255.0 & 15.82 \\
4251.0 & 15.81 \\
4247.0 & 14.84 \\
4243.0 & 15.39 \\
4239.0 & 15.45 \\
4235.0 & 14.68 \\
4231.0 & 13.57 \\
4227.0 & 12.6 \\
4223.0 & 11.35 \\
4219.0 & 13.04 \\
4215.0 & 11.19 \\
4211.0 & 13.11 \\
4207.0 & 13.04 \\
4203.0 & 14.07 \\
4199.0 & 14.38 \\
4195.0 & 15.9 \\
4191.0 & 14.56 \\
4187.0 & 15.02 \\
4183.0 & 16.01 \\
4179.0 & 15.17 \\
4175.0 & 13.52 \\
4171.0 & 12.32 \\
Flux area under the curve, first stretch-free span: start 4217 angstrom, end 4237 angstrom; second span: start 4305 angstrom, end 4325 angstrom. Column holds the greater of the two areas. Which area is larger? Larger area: 261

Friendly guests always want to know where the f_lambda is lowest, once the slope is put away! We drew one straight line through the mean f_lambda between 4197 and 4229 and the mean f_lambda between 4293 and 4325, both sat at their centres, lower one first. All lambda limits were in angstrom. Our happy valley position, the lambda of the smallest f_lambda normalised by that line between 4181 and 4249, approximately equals 4215.0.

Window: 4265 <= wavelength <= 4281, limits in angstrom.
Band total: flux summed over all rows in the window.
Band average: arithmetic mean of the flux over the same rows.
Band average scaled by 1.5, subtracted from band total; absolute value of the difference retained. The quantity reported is 30.8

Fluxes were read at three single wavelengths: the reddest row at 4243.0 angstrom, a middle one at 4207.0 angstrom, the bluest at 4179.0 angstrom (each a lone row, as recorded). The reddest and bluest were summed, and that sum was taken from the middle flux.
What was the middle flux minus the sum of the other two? -17.5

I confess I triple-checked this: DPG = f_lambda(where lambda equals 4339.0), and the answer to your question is 16.71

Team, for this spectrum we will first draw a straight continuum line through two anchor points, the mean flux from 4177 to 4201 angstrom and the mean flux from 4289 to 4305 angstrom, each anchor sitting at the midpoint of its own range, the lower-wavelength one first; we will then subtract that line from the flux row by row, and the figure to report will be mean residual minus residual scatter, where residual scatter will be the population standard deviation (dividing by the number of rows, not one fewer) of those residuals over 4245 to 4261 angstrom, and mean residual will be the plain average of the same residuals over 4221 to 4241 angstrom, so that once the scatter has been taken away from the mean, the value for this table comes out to -1.26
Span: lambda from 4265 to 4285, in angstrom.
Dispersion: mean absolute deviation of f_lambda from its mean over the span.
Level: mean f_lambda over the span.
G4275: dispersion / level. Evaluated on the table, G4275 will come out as 0.10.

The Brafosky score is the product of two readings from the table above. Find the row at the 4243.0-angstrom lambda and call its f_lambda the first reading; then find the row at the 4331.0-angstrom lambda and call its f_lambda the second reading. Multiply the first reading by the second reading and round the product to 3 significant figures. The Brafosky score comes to 236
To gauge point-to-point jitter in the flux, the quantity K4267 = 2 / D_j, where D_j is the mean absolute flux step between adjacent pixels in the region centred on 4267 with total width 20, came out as 1.25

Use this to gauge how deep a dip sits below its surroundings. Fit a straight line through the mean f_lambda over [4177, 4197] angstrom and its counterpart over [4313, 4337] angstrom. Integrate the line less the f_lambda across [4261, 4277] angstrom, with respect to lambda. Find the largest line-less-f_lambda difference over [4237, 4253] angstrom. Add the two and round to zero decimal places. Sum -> 48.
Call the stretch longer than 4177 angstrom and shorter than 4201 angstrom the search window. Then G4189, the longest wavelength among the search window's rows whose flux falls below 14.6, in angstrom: 4199.0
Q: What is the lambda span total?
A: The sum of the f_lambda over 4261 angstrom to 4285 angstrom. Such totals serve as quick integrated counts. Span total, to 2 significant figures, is 75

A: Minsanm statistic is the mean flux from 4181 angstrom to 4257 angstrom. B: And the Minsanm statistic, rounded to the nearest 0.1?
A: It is 14.2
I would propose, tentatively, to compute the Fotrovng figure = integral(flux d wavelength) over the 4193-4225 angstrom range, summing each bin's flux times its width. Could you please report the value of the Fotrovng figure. 424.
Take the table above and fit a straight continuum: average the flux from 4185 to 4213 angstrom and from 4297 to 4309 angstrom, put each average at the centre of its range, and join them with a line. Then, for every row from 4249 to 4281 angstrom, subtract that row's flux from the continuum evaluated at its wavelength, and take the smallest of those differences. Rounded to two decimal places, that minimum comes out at -3.58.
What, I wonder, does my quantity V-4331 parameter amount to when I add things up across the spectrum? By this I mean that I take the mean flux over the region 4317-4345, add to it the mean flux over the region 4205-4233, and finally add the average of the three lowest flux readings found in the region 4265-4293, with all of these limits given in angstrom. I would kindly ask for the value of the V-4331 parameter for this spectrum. 39.8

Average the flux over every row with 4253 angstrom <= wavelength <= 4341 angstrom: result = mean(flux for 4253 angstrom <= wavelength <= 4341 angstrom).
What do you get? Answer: 13.4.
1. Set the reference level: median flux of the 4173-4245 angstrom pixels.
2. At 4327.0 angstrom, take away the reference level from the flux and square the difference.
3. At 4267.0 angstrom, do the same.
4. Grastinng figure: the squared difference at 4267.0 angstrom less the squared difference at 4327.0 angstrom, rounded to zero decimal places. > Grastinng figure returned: 14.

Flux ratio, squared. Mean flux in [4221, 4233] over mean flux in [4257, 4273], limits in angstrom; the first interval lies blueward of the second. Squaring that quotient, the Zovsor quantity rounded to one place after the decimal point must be 1.1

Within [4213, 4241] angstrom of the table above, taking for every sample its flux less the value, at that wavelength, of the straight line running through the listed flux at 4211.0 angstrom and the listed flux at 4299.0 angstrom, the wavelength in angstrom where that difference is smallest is 4215.0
